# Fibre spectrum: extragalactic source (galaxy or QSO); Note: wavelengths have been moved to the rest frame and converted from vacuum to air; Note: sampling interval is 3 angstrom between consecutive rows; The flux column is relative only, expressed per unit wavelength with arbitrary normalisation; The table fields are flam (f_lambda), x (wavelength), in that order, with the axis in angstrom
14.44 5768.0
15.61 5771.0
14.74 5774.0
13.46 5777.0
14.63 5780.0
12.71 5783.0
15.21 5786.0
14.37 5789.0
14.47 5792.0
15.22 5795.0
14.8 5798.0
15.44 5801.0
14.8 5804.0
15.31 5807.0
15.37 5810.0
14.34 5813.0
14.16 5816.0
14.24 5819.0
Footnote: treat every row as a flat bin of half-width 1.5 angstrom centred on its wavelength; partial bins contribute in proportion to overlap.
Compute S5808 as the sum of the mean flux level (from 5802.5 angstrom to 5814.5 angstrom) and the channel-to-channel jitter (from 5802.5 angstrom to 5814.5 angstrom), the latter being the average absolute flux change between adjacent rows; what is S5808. 15.5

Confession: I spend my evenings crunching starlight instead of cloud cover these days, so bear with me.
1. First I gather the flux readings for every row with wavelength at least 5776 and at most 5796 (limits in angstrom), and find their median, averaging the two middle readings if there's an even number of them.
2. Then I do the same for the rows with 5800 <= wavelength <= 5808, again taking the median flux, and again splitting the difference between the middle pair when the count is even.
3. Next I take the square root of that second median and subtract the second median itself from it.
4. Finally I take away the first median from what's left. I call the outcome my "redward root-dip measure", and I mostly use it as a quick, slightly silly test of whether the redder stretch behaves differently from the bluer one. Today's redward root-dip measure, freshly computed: -25.9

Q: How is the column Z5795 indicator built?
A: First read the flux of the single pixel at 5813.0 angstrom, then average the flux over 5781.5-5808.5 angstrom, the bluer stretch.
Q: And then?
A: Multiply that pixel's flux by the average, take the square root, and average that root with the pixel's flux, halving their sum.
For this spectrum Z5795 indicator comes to 14.4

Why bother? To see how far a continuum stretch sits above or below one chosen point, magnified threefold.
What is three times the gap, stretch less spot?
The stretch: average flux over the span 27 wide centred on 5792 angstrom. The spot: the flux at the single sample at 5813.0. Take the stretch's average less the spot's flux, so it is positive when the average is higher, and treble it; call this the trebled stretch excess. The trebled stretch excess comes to 1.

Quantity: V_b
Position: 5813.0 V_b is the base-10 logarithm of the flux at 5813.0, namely 1.16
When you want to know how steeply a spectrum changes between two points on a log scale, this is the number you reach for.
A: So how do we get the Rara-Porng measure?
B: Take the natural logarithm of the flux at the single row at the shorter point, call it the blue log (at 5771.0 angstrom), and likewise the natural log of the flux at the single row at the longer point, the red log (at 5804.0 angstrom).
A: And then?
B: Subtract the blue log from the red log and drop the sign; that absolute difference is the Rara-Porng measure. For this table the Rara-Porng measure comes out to 0.053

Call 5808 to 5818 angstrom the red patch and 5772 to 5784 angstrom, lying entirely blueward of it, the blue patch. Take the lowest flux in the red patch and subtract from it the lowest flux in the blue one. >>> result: 1.45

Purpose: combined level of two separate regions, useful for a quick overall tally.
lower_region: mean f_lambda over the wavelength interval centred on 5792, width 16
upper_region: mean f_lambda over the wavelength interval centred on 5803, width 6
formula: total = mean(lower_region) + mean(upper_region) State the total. 29.9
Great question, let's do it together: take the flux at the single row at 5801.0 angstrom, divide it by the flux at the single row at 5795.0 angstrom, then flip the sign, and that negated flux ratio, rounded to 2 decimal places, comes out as -1.01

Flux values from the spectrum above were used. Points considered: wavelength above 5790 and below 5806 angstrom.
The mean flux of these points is 14.9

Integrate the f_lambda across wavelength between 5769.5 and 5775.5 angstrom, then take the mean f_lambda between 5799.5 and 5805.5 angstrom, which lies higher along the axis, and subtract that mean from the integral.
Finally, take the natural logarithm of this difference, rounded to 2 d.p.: 4.33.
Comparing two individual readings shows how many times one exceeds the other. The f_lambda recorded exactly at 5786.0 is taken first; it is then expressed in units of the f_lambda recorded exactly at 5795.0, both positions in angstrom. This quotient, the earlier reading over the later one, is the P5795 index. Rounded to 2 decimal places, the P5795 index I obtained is 1.00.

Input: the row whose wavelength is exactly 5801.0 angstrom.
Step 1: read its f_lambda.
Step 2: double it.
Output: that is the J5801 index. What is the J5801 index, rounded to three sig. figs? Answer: 30.9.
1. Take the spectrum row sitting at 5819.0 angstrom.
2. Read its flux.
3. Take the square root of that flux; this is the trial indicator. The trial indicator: 3.77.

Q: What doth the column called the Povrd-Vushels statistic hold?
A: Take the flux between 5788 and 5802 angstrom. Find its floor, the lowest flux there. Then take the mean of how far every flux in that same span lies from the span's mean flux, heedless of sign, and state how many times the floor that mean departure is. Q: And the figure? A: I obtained 0.026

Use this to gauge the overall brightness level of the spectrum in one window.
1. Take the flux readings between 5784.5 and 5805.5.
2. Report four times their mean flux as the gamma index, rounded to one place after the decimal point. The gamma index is 59.6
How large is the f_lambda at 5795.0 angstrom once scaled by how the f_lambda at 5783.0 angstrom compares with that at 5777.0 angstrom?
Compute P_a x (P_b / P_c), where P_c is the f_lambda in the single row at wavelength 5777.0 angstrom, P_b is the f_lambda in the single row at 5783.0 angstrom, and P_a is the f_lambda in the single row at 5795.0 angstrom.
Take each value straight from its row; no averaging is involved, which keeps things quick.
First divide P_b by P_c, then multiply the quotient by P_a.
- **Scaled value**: 14.4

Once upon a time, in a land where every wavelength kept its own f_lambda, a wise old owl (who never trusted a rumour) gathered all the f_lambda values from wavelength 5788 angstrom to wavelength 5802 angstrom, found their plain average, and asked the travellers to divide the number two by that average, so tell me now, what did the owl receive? 0.1346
